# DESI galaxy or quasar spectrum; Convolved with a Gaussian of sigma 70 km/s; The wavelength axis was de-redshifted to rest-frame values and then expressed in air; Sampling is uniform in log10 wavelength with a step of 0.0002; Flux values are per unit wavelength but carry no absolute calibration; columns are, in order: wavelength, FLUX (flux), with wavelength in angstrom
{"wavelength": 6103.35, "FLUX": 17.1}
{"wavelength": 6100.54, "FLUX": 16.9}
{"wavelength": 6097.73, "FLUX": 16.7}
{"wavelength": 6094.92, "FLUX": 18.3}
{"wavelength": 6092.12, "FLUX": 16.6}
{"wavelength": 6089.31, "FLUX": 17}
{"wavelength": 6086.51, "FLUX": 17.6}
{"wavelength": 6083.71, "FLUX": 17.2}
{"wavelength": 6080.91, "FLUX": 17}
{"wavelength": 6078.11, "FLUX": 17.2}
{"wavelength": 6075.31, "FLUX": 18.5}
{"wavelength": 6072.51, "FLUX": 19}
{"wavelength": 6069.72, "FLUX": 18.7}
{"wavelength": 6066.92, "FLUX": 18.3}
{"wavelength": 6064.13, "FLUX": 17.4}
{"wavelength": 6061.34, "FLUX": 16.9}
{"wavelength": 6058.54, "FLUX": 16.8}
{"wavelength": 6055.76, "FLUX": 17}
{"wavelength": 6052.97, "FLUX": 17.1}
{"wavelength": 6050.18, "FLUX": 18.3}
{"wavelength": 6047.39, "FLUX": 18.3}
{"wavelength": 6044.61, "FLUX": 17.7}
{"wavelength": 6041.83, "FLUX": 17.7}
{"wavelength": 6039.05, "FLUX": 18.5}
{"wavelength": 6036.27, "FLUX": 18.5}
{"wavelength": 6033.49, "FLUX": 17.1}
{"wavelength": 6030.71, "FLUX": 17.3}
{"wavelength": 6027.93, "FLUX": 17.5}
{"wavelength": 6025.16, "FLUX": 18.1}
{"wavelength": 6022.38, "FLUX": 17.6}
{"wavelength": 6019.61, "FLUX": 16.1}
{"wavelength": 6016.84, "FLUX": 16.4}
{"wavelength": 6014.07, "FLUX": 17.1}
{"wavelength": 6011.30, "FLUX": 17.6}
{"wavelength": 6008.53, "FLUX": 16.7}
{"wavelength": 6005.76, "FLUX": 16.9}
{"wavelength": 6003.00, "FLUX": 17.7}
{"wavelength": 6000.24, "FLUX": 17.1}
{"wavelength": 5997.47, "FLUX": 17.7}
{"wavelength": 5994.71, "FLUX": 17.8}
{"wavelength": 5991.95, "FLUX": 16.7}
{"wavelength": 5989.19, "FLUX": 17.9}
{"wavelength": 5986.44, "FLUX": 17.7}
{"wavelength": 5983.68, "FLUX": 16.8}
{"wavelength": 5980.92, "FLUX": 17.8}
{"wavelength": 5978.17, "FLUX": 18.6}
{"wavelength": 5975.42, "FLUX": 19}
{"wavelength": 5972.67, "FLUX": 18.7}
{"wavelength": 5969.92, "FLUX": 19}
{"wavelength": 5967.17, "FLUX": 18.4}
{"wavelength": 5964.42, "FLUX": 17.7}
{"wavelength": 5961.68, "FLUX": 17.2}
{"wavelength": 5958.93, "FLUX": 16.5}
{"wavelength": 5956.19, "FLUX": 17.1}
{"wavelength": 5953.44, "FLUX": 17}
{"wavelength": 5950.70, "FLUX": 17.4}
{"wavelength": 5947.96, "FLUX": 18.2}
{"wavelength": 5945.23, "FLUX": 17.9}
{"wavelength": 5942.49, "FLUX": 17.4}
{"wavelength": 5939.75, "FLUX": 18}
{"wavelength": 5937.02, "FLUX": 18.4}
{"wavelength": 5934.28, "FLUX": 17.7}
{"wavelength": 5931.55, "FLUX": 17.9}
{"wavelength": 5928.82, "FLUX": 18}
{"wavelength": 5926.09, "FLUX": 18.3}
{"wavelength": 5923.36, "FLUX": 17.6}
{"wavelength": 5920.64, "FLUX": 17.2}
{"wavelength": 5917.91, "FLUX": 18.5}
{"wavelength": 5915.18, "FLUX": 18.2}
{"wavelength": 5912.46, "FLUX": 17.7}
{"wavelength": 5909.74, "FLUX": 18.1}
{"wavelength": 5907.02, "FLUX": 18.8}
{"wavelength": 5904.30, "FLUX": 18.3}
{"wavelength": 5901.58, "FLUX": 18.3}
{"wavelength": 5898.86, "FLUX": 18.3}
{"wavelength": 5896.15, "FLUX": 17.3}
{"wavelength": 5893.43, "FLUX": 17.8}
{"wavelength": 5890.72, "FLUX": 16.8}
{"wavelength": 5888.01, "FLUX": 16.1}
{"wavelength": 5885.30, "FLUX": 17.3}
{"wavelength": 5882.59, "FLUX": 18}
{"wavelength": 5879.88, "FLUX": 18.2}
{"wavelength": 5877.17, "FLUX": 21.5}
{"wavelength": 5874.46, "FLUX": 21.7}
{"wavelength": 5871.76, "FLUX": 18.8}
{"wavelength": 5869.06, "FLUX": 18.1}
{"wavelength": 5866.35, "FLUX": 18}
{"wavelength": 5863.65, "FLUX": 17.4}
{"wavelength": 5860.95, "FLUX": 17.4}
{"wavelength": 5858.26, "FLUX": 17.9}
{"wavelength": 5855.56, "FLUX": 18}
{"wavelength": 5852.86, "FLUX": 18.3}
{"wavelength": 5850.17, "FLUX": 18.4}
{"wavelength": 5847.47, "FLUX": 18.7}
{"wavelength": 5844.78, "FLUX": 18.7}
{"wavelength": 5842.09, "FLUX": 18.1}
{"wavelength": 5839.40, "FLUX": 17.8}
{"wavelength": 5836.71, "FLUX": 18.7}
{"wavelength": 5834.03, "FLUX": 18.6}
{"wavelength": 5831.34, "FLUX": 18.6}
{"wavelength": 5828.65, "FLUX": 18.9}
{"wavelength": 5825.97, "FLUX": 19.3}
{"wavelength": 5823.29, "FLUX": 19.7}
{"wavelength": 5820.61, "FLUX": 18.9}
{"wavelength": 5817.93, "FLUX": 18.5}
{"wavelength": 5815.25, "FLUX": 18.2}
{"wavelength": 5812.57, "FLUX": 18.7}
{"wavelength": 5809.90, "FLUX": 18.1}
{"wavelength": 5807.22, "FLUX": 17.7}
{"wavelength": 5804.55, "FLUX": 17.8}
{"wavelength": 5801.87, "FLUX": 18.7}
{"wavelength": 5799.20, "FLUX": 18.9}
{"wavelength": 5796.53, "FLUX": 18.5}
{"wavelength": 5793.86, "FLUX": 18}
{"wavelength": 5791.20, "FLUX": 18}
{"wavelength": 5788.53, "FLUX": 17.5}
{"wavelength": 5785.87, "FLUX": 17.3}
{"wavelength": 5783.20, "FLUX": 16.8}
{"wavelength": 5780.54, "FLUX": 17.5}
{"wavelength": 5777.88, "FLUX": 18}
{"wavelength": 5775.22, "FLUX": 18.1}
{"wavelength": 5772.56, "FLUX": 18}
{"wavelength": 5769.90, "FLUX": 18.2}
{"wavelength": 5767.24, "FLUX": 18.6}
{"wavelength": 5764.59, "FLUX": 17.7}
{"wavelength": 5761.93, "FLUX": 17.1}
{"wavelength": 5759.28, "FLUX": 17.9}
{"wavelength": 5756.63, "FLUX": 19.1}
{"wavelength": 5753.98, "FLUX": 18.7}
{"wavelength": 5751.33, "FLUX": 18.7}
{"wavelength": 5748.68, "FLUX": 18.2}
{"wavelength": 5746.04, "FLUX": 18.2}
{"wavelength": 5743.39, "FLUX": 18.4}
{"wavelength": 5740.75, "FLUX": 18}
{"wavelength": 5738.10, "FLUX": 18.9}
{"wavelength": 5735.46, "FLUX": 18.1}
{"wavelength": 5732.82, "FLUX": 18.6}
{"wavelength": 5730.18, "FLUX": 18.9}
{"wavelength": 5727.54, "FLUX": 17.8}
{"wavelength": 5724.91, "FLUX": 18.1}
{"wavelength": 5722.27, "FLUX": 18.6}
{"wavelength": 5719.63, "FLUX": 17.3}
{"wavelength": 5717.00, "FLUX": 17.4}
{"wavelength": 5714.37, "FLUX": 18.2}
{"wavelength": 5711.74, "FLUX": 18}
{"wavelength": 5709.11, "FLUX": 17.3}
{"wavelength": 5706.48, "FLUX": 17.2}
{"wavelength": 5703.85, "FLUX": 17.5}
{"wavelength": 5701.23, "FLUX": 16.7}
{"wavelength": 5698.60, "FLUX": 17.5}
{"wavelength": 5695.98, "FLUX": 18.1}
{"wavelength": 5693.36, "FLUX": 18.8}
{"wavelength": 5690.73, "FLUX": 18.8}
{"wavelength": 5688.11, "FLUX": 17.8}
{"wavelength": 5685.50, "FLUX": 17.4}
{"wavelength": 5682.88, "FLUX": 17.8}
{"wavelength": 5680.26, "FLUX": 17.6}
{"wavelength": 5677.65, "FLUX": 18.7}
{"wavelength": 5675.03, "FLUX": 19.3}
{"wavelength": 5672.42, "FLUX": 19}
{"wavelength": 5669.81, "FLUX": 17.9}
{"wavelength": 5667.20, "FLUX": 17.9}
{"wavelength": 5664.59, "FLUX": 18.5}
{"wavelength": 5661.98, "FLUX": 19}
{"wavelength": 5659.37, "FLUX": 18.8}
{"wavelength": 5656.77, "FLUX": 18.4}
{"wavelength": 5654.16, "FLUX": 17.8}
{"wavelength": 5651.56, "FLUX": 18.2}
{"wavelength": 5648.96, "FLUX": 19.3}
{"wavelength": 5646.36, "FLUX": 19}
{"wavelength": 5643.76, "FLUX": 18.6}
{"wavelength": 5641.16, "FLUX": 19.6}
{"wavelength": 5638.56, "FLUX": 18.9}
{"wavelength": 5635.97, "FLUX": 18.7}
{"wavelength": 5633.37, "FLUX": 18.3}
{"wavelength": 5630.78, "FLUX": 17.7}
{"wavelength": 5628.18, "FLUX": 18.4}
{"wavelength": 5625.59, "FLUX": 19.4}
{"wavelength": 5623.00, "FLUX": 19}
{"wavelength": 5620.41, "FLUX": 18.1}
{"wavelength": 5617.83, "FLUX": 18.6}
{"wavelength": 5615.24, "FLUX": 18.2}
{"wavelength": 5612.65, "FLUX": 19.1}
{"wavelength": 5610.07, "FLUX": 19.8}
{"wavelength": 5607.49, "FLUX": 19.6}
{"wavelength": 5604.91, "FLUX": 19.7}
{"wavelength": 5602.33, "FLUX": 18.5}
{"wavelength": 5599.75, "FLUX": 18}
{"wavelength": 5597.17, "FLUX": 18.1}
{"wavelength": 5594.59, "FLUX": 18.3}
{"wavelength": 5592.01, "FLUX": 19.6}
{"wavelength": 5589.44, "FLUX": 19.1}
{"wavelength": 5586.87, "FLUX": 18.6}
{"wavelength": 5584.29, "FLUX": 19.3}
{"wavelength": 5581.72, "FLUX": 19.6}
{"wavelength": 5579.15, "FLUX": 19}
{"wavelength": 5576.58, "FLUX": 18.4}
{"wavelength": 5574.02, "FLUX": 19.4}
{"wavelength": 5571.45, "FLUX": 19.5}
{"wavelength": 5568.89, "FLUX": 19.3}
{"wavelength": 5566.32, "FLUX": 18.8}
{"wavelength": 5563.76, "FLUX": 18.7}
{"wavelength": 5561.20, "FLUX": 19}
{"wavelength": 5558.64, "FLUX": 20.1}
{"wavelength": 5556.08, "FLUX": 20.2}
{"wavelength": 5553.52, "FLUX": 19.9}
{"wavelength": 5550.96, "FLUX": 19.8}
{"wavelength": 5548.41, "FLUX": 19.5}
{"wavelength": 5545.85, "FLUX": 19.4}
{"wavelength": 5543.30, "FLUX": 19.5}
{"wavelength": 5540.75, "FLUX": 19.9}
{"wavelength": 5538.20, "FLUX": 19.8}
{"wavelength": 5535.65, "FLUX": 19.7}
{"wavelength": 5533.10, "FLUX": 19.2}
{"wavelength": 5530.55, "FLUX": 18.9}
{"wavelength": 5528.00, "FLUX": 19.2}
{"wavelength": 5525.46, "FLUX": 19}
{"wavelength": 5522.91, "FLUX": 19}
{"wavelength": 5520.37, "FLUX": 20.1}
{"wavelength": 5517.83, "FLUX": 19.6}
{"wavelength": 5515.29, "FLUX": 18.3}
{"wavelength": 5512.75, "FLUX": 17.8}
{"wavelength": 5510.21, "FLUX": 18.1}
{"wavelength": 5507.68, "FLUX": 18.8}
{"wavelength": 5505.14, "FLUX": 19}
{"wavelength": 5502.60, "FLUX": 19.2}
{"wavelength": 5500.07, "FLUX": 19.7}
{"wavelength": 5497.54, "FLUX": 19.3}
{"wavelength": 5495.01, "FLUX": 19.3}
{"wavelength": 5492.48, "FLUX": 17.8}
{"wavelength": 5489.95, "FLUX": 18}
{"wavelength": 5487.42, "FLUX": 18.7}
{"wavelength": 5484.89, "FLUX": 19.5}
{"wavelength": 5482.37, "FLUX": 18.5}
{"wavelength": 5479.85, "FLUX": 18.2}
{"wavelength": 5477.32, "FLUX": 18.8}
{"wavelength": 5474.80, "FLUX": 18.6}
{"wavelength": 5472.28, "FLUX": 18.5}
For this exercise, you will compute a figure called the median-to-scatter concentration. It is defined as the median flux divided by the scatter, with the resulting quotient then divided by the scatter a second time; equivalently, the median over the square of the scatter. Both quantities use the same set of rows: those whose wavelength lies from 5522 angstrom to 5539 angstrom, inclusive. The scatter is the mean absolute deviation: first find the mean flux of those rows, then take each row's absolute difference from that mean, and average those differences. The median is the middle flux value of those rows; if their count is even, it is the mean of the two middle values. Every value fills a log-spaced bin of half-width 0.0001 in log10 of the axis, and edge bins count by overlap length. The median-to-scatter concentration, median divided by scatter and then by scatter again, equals 242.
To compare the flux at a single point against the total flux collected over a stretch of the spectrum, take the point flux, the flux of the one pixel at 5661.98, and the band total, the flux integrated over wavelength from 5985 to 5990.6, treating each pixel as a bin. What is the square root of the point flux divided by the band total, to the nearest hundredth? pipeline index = 0.44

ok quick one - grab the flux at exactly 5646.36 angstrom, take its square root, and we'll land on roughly 4.36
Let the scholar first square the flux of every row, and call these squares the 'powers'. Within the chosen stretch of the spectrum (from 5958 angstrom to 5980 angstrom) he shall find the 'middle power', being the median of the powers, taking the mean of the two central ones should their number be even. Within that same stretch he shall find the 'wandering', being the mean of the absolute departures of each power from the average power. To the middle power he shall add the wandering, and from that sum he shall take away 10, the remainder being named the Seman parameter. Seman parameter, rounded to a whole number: 359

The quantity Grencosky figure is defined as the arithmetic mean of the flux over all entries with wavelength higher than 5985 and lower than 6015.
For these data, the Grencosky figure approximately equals 17.4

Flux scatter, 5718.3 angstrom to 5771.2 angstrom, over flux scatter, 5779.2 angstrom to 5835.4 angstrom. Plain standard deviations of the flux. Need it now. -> 0.75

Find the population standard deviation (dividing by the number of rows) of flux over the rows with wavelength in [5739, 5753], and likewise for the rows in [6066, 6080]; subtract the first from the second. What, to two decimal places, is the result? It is 0.38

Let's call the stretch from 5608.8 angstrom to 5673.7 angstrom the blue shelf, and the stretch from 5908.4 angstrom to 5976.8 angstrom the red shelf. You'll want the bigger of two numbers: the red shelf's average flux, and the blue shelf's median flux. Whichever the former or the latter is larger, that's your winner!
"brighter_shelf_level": 18.6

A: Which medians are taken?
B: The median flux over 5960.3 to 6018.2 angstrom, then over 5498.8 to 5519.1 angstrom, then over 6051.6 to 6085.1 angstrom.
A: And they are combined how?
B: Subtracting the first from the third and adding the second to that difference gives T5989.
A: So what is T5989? 18.4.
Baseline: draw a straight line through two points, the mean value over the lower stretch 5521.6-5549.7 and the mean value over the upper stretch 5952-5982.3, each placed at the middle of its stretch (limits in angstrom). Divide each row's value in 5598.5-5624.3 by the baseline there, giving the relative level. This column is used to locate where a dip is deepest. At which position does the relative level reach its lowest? 5599.75 angstrom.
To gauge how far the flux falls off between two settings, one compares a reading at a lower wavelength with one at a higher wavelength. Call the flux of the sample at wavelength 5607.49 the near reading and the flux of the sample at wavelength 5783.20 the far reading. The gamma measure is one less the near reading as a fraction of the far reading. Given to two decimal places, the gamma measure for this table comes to -0.17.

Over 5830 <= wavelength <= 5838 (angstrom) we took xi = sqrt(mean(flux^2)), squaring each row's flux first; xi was 18.63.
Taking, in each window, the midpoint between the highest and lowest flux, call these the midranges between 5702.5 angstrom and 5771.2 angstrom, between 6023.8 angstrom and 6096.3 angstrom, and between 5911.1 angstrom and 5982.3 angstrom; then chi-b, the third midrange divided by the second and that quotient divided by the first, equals 0.0551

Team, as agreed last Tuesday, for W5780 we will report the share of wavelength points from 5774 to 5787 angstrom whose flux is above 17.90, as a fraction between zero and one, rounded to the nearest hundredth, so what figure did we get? 0.40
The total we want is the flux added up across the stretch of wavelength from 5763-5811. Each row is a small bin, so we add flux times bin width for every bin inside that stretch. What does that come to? 862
